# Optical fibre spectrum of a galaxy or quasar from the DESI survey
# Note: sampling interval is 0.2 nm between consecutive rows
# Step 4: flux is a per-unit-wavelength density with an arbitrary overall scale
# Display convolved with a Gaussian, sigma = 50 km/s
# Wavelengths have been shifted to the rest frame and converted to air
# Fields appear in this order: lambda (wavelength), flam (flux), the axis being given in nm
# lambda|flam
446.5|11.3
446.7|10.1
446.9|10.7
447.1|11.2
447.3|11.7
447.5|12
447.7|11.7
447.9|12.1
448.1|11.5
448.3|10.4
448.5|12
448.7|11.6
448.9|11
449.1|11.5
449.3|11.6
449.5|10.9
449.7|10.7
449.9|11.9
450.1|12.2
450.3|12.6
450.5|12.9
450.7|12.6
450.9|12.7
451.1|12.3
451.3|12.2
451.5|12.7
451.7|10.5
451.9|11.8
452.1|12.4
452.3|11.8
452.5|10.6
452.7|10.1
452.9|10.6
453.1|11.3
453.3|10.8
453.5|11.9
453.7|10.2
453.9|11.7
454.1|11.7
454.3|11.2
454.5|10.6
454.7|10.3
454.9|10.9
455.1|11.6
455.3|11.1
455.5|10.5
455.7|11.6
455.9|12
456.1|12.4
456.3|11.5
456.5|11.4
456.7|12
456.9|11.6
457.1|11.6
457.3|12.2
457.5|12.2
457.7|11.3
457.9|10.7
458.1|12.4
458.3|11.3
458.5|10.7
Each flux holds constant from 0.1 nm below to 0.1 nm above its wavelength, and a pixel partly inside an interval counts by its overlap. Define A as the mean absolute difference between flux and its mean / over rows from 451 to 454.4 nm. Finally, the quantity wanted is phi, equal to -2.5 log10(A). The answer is 0.40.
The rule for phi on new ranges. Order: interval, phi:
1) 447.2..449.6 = 1.09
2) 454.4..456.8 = 0.67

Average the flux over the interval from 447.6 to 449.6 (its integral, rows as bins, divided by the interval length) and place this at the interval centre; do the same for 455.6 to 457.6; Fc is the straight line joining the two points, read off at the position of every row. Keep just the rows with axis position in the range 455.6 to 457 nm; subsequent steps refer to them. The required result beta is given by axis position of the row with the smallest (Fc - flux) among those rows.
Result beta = 456.1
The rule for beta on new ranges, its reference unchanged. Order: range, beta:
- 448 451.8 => 450.5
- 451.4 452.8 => 451.5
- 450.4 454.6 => 450.5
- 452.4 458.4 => 456.1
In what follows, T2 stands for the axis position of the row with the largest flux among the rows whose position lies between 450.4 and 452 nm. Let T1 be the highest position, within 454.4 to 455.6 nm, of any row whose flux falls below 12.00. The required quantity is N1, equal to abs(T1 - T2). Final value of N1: 5.00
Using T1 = 455.5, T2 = 450.5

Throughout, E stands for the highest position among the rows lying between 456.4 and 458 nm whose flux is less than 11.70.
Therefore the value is 457.9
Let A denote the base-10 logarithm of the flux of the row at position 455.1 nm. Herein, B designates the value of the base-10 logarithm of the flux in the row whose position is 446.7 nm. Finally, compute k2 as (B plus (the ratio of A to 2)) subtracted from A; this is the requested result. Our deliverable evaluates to -0.472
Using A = 1.06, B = 1.004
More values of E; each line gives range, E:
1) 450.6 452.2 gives 451.7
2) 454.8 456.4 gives 456.3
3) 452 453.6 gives 453.3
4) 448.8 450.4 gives 449.7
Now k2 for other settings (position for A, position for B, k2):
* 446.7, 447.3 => -0.566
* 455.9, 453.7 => -0.469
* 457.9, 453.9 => -0.553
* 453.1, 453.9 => -0.542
